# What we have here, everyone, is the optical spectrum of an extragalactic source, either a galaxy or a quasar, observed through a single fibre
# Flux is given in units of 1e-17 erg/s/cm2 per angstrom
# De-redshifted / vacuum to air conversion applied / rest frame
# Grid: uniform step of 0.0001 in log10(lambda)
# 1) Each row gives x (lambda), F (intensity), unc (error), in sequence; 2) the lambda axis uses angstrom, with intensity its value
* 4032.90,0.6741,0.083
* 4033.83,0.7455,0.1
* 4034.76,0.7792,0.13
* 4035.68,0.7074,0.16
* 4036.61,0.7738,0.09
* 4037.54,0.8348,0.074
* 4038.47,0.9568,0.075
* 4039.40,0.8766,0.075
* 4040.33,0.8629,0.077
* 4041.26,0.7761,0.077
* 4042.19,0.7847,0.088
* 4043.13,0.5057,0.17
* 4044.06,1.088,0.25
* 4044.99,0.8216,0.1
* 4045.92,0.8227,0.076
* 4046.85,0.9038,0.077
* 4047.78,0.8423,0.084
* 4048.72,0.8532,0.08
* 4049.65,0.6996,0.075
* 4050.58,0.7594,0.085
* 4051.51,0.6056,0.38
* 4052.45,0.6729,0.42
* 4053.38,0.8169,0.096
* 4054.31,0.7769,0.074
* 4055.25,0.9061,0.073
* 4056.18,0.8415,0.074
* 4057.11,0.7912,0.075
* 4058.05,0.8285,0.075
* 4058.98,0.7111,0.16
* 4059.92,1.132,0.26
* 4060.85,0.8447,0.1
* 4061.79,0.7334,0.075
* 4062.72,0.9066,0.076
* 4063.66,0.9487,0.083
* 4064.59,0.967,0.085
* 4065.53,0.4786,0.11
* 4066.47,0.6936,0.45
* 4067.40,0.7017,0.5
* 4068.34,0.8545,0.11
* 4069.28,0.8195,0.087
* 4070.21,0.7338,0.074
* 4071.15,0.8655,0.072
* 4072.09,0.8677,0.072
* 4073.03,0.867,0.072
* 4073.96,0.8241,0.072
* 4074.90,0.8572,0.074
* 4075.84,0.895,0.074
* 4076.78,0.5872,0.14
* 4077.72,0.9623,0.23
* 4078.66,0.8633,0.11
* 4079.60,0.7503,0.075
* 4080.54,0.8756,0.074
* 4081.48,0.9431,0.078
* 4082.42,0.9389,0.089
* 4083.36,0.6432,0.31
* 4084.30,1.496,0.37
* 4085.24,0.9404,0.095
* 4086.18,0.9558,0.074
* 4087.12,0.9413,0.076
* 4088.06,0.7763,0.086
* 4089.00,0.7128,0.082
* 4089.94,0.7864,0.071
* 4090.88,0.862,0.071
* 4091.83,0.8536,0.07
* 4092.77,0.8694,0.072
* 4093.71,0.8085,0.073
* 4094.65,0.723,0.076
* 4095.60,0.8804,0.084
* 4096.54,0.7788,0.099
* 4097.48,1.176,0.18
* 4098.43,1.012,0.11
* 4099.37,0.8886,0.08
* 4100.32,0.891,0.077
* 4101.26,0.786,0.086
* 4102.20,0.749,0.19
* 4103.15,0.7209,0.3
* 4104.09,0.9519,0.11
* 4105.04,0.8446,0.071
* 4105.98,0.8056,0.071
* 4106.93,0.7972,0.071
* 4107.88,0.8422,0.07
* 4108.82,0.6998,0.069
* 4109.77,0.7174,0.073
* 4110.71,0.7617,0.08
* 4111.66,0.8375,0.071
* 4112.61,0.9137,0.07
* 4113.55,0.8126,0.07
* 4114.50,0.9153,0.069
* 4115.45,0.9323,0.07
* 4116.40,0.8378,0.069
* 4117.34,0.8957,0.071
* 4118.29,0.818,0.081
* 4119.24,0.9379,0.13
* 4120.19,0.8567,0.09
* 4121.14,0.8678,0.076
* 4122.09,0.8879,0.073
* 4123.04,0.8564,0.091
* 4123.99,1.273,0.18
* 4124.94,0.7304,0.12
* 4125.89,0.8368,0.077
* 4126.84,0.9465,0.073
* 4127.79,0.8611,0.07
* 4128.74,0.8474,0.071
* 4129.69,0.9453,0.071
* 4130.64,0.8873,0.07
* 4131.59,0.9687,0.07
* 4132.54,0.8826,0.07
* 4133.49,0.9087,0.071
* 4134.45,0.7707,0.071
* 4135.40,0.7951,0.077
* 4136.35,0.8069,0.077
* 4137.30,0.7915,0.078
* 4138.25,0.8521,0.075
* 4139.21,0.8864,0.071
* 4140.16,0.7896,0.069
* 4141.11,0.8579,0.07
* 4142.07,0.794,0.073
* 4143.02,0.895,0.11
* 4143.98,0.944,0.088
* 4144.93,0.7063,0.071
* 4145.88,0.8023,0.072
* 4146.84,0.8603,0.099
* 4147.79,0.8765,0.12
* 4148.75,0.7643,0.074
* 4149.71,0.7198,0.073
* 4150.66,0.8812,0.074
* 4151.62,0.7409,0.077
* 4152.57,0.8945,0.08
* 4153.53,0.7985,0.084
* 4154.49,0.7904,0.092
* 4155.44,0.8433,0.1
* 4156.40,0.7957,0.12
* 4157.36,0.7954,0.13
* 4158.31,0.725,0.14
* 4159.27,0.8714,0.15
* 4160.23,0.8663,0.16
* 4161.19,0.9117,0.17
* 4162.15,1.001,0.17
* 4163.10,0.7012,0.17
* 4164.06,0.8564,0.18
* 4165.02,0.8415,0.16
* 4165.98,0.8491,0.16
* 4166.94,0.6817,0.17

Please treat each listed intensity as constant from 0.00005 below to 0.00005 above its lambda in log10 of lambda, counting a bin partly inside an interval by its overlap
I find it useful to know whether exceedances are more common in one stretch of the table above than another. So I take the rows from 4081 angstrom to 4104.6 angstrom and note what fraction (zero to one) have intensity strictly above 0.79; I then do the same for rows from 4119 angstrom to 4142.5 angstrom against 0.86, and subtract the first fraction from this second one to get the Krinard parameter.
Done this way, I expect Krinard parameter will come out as -0.16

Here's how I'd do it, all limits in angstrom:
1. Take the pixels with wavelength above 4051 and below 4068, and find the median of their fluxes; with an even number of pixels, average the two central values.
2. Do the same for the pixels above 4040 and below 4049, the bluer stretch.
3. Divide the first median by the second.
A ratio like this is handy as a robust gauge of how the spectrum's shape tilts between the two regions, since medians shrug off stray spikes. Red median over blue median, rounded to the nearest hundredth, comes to 0.97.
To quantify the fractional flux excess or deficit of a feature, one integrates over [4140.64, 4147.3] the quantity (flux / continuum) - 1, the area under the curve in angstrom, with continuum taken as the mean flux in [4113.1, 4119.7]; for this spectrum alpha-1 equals -0.31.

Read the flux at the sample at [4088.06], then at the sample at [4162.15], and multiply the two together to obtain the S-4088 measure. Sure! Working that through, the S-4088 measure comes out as 0.78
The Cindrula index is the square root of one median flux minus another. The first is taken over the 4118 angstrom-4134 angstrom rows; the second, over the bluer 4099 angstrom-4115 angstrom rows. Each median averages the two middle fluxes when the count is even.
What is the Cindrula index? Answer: 0.265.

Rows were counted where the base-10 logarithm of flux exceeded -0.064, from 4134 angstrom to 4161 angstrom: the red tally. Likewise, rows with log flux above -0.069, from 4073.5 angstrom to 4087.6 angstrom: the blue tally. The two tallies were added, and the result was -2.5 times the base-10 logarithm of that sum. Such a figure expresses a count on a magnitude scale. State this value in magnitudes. -3.2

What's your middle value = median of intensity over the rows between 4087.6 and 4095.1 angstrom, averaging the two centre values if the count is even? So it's 0.797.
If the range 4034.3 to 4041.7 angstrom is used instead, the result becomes 0.807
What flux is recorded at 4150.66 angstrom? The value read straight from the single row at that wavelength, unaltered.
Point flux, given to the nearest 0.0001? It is 0.8812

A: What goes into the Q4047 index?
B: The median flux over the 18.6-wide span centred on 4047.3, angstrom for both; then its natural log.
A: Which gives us -0.196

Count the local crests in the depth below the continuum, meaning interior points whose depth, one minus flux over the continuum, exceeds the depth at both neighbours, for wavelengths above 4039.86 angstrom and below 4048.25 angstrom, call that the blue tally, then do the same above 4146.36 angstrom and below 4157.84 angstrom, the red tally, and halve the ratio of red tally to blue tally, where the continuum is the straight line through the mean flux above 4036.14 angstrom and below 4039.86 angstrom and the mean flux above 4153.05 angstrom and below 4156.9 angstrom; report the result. 0.67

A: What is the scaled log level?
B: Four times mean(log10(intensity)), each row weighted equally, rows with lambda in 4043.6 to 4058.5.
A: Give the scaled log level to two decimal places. -0.37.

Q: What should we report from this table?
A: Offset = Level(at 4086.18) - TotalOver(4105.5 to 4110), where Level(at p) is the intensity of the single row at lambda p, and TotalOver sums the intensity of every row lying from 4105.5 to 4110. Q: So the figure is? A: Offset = -2.9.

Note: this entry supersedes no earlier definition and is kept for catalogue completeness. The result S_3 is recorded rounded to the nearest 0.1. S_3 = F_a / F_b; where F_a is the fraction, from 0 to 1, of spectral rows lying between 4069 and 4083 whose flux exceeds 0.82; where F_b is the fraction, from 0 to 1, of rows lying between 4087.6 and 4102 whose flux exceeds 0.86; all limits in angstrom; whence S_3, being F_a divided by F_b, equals 1.6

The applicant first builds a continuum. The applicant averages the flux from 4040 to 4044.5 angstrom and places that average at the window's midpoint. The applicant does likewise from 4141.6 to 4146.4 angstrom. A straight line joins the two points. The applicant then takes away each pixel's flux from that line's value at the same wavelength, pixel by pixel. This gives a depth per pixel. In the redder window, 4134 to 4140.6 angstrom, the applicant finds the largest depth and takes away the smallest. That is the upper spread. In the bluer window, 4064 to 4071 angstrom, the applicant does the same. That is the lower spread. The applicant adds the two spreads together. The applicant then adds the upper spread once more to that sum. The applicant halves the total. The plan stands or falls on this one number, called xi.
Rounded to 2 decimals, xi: 0.36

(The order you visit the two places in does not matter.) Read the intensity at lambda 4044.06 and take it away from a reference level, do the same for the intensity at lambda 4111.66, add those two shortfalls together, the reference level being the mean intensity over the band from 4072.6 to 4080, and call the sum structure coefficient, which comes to -0.27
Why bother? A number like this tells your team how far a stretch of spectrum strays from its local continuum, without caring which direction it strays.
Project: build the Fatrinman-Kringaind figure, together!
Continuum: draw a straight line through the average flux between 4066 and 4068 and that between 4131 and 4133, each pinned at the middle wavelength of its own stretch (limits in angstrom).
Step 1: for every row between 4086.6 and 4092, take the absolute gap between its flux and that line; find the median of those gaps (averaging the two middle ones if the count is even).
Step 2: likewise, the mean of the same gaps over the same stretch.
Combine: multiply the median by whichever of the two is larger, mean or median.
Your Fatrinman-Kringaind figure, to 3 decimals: 0.004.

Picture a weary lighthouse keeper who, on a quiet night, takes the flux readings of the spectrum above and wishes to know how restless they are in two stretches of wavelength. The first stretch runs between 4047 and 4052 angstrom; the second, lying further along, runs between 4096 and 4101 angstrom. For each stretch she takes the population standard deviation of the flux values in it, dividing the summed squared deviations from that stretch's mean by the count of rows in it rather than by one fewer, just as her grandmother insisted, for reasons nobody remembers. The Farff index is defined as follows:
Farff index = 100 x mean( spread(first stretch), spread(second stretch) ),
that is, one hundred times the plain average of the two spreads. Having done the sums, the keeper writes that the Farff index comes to 11.4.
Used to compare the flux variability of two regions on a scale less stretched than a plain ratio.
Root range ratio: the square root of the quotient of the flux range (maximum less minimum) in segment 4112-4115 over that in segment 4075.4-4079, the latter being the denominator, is 0.5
